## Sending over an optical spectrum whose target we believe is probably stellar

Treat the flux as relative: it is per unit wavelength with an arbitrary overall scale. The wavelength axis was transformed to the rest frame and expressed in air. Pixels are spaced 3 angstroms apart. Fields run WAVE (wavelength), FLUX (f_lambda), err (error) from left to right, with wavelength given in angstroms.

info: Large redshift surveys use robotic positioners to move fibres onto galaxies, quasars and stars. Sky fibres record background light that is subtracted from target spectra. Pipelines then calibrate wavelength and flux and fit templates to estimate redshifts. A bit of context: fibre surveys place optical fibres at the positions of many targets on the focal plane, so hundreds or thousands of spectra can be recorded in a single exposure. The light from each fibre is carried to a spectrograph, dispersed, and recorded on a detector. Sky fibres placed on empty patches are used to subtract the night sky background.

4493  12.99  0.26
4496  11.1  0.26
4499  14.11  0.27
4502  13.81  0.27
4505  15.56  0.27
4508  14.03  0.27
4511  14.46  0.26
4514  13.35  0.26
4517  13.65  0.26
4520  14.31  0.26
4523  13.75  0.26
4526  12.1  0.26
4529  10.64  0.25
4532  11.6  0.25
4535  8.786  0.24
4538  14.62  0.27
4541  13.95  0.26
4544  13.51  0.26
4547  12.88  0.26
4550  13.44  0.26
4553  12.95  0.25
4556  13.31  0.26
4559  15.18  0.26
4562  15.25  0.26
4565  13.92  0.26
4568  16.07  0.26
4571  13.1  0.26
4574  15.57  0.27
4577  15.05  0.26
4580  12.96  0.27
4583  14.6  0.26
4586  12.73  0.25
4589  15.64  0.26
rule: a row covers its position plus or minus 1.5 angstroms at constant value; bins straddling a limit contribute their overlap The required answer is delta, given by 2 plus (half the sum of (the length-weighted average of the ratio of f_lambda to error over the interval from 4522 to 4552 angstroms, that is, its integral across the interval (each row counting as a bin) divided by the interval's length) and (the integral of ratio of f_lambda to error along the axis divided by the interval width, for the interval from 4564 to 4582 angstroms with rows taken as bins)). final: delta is 53.8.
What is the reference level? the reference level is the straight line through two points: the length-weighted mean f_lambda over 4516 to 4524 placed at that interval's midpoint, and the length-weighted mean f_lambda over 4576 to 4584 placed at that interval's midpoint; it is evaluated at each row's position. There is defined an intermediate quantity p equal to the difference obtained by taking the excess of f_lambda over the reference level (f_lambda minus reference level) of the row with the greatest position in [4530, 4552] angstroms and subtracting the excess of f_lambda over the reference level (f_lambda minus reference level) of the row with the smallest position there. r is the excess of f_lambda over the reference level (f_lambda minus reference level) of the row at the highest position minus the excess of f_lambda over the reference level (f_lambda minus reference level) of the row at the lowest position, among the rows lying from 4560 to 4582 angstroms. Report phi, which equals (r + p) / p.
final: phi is -0.3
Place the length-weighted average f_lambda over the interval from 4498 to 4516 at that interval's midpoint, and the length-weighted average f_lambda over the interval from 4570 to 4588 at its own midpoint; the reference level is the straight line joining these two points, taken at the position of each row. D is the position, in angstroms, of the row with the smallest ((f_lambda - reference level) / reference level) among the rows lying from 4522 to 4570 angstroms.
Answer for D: 4535 angstroms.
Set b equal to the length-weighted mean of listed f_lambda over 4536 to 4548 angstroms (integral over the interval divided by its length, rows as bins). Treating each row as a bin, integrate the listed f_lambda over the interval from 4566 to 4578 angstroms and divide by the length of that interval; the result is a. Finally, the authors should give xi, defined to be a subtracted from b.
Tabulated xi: -1.3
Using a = 14.9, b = 13.57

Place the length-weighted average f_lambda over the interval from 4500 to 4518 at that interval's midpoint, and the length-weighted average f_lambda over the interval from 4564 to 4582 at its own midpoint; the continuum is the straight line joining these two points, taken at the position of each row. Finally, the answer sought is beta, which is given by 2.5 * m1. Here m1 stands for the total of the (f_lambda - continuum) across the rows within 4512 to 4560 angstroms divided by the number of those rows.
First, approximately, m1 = -1.3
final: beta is -3.2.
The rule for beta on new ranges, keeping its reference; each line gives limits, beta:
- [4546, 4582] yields -0.7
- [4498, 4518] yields 0.0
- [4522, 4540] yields -5.9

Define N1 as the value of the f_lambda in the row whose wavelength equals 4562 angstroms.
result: 15.25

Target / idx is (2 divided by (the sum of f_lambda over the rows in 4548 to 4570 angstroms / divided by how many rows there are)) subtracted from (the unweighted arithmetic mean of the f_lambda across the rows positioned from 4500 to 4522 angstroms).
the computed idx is 14.0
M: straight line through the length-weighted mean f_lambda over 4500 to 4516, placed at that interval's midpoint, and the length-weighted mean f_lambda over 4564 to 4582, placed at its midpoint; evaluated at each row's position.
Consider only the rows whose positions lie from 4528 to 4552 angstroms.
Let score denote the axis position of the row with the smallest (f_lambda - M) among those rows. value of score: 4535 angstroms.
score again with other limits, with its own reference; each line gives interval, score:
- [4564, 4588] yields 4586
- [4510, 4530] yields 4529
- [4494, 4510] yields 4496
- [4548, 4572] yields 4553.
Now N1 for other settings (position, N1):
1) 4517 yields 13.65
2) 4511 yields 14.46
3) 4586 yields 12.73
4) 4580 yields 12.96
